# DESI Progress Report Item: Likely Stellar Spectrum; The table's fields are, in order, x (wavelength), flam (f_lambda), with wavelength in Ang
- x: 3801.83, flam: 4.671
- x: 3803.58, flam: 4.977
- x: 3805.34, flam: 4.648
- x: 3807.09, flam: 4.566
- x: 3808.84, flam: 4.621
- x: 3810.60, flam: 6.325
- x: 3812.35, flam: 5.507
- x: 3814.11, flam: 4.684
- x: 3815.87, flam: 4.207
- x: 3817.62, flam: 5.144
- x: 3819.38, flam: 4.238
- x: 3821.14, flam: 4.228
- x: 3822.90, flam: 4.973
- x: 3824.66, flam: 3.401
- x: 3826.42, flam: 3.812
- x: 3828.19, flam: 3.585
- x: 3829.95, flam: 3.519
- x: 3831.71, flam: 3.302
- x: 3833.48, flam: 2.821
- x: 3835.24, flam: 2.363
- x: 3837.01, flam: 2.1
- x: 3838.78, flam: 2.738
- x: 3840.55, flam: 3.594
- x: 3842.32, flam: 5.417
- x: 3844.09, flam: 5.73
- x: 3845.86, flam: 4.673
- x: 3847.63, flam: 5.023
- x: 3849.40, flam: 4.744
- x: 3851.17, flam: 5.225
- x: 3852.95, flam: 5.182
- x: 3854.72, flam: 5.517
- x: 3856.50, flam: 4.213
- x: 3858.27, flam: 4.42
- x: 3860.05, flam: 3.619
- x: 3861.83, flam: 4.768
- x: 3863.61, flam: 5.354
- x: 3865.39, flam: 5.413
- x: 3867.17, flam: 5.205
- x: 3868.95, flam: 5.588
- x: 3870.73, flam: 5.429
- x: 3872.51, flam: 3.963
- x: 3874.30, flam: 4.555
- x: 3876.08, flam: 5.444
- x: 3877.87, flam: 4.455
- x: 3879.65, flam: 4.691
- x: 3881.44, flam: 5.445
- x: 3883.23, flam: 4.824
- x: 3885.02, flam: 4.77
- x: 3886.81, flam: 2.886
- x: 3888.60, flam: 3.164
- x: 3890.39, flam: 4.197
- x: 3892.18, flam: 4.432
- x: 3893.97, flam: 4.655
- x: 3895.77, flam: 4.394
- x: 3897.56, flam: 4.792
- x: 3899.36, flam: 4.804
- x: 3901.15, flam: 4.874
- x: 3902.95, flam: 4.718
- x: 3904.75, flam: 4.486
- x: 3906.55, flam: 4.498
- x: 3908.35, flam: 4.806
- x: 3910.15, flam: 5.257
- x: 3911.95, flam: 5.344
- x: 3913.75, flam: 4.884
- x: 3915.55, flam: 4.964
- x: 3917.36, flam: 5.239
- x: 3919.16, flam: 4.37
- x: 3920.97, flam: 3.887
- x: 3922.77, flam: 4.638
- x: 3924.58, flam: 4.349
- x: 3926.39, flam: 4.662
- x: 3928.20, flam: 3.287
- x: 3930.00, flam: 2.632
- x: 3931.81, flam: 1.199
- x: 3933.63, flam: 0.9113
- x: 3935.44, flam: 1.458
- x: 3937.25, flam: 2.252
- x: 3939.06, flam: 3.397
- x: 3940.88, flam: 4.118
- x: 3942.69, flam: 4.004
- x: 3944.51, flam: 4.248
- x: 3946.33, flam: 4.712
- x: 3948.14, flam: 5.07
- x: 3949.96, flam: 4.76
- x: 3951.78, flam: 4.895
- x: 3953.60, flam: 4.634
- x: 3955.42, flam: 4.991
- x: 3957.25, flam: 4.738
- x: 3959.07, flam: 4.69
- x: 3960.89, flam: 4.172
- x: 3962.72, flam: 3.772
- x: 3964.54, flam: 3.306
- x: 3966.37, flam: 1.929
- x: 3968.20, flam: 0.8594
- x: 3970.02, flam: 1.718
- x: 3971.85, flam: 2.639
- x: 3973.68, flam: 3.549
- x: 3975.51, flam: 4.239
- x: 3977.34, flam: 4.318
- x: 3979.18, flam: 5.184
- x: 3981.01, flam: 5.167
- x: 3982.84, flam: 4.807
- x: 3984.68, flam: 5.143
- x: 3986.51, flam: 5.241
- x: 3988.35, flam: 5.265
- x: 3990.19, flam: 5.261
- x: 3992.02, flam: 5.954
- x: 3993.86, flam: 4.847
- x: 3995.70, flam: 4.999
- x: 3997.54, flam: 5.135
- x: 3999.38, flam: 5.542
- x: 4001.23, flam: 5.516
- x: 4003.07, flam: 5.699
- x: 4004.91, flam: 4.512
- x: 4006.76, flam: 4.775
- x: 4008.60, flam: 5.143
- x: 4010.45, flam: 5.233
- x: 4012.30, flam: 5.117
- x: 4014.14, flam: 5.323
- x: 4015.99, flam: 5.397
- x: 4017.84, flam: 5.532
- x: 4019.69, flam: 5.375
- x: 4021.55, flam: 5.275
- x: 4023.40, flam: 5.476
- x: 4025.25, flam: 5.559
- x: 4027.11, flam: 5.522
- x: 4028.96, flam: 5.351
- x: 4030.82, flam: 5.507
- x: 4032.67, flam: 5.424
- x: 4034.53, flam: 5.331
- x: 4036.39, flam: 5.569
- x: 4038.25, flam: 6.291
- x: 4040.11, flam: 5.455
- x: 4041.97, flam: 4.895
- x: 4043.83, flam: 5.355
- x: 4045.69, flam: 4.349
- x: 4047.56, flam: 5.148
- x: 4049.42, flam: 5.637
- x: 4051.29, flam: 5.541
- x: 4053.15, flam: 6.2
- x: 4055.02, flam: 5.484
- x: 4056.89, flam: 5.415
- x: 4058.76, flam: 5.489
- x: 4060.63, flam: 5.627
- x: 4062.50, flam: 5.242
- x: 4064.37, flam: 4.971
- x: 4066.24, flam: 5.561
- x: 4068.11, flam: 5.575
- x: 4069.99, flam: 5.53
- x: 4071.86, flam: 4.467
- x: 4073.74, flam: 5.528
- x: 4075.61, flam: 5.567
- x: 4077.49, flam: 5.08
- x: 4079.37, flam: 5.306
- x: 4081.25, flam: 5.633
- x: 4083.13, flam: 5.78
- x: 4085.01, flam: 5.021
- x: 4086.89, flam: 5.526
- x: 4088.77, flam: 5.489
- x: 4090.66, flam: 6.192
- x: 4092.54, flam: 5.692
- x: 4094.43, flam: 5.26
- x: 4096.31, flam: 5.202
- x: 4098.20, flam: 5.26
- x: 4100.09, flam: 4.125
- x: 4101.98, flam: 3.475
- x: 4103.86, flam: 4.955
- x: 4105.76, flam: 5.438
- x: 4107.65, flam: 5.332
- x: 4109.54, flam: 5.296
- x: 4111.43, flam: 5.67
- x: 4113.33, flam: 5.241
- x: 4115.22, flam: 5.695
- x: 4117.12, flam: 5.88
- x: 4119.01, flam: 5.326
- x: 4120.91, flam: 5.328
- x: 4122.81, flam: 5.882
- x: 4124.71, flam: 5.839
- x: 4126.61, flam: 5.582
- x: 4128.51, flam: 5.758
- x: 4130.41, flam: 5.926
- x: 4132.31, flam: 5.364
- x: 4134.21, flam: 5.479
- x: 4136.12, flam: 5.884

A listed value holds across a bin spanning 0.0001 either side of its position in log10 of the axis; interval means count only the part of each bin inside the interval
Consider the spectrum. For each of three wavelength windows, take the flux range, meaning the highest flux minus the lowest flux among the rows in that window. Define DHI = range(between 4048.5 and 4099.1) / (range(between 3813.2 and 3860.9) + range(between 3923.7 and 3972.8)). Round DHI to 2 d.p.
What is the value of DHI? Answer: 0.22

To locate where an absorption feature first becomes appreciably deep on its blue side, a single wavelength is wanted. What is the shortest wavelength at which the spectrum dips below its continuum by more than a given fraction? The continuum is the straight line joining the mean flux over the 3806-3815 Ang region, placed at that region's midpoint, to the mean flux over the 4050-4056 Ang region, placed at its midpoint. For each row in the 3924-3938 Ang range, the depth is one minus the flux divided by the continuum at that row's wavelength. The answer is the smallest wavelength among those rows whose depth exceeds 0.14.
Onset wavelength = 3924.58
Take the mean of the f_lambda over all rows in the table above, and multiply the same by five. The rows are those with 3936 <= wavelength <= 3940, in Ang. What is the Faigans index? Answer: 14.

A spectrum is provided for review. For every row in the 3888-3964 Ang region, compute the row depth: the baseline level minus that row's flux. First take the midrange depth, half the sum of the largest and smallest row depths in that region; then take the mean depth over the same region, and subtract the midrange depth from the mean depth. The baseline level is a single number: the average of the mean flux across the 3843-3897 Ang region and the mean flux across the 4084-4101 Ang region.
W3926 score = -1.0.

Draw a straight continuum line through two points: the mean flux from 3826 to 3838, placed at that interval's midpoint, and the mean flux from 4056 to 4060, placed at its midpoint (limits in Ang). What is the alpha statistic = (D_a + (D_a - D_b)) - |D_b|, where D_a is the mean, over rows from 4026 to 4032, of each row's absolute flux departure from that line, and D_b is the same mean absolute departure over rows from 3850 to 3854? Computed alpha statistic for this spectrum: -3.2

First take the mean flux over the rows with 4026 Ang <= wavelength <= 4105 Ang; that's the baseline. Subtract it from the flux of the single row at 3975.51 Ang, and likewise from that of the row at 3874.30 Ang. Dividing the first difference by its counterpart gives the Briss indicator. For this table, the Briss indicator 1.4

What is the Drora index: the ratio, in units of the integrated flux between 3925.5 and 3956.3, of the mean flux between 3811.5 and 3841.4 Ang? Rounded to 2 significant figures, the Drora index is 0.034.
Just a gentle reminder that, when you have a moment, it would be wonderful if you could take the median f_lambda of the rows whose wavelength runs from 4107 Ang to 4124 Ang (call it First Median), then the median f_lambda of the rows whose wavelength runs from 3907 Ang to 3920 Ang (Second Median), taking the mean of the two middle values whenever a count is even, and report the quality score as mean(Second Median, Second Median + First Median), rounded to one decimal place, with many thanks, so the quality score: 7.6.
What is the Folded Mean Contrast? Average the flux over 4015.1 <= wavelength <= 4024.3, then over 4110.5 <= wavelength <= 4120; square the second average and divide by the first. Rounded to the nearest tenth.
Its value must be 5.7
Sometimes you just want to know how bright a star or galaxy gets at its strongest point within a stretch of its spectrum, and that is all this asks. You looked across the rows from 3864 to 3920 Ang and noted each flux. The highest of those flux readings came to 5.588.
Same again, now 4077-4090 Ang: 5.78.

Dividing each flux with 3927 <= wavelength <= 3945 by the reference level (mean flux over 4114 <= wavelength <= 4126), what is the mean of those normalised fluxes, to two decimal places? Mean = 0.49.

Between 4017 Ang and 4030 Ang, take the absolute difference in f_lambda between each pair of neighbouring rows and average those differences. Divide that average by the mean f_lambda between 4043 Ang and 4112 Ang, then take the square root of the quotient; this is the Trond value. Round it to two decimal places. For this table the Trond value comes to 0.15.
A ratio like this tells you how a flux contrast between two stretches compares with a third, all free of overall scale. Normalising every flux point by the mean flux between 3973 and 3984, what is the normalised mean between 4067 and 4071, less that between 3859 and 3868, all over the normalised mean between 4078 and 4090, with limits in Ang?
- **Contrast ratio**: 0.12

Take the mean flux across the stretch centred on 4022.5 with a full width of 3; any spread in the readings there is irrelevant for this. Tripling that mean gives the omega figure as 16.1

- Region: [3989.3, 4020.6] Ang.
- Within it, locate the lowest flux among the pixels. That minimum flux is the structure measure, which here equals 4.512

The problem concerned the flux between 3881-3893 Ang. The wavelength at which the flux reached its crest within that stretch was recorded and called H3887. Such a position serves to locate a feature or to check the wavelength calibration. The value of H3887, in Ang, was 3881.44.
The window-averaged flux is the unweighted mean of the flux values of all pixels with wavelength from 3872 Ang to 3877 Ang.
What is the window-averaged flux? 4.7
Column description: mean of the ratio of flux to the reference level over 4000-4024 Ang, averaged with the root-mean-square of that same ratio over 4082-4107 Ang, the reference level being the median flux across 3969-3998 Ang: 1.04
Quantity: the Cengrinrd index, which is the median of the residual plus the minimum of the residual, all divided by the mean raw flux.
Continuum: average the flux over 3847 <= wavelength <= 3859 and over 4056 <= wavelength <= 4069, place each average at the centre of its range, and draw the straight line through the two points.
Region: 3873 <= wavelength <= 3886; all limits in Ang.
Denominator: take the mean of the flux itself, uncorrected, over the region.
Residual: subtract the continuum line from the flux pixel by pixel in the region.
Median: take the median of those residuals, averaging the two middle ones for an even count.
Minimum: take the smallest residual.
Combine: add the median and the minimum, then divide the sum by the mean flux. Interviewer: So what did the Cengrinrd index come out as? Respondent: -0.15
